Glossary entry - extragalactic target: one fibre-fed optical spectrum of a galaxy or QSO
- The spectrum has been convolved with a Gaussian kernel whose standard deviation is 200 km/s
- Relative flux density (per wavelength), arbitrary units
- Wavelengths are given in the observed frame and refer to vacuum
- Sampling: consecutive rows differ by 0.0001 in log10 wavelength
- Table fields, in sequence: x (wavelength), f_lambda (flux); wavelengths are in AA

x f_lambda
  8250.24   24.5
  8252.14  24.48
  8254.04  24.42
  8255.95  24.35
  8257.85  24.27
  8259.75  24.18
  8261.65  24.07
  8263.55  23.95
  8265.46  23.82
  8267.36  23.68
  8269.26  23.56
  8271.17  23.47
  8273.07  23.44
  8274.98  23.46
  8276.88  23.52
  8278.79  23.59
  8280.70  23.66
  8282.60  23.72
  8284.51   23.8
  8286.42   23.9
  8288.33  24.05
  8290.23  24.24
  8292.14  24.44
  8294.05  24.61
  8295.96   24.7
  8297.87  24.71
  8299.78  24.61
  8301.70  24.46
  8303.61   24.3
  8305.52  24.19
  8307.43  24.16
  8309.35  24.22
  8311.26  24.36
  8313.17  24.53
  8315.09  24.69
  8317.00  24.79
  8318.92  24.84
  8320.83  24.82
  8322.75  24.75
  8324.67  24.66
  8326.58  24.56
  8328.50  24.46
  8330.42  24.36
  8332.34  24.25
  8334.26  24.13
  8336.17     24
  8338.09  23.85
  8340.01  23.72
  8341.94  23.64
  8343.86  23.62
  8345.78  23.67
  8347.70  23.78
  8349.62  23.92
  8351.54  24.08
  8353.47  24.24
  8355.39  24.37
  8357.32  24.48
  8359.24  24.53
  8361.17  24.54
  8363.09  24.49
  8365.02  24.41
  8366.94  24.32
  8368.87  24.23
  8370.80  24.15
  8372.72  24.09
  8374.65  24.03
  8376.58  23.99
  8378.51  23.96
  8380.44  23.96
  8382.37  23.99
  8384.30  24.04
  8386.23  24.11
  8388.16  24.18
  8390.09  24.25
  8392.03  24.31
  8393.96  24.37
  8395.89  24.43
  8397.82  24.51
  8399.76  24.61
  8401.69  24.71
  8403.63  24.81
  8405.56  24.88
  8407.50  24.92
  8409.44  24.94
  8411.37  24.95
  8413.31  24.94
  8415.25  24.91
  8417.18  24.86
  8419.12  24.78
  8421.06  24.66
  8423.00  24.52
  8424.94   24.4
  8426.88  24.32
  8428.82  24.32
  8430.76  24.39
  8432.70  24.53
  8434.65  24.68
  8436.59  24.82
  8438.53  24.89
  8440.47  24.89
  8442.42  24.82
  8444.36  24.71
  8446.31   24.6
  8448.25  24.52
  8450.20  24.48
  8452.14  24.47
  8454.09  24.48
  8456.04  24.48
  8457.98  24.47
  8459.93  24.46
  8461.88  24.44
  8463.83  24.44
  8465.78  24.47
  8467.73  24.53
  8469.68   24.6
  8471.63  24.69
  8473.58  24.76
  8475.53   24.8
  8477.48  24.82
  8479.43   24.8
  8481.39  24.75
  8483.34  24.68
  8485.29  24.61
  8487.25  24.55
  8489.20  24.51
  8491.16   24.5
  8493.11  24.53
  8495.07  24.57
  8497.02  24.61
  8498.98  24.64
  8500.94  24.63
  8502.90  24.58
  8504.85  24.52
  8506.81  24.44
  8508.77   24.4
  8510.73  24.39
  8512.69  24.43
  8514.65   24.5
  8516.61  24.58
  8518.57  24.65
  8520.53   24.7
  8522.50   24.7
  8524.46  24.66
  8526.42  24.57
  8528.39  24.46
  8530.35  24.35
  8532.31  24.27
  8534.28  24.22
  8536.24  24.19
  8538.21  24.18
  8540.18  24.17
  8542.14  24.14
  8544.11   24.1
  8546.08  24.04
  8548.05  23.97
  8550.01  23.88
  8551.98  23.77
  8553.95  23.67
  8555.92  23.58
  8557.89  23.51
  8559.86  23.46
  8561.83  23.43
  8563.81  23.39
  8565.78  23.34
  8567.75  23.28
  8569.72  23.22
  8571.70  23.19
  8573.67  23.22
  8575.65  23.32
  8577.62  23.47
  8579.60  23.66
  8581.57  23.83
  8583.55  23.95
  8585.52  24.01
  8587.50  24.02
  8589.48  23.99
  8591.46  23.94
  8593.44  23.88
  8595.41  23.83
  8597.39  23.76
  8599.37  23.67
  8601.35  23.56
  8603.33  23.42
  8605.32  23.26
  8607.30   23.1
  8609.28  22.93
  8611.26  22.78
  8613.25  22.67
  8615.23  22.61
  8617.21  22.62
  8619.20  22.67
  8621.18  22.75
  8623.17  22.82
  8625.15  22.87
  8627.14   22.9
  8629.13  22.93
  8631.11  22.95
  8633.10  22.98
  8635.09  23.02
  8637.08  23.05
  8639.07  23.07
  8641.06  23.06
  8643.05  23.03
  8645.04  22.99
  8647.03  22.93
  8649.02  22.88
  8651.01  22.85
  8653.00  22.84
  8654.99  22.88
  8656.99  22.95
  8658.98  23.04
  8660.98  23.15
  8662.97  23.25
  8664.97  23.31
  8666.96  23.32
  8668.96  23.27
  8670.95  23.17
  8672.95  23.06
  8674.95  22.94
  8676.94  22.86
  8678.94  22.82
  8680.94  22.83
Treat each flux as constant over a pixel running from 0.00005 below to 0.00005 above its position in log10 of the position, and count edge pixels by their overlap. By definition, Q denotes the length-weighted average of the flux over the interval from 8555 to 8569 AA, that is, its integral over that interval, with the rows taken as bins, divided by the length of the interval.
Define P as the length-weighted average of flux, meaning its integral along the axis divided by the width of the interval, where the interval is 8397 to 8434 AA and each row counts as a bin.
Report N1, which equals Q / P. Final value 0.95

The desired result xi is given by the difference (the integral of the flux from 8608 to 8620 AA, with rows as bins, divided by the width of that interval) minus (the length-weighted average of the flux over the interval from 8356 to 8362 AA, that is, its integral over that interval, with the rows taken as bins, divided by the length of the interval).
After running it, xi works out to -1.8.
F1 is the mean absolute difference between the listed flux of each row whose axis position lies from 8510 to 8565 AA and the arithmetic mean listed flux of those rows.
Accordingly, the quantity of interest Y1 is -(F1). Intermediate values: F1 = 0.34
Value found -0.34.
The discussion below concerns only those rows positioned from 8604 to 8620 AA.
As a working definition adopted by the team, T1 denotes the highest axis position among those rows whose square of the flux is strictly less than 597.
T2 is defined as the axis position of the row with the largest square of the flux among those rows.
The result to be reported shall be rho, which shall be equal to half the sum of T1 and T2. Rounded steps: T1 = 8619.20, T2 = 8605.32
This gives 8612.3 AA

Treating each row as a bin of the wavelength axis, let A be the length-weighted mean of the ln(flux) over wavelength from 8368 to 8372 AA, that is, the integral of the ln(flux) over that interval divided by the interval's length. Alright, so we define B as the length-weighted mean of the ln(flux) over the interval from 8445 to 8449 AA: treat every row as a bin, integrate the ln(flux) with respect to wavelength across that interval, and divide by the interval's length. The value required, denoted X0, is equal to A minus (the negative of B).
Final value 6.391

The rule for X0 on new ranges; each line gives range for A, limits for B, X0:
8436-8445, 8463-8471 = 6.413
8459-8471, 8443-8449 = 6.403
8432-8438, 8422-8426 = 6.401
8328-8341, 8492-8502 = 6.383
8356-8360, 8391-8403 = 6.394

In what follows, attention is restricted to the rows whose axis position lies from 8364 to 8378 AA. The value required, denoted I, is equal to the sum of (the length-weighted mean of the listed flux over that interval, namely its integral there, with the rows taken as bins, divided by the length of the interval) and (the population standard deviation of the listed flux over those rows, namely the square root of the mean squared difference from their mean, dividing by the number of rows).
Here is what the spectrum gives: 24.3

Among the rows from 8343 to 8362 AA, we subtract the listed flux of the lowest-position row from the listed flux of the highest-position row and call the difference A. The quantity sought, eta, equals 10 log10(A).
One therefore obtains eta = -0.4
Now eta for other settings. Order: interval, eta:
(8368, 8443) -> -2.3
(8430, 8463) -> -13.0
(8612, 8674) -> -4.1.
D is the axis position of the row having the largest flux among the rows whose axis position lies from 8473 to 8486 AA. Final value 8477.48 AA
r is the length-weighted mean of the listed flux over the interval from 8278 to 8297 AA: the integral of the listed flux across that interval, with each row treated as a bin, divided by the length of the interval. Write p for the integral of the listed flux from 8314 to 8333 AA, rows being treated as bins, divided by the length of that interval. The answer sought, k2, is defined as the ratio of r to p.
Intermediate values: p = 24.6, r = 24.1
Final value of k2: 0.98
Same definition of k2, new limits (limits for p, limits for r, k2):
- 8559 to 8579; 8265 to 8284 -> 1.01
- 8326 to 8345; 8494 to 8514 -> 1.02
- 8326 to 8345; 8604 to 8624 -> 0.95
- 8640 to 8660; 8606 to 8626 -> 0.99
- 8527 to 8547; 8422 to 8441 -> 1.01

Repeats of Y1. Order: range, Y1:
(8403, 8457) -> -0.19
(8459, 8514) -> -0.11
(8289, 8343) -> -0.27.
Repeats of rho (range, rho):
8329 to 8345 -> 8337.1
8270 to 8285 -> 8284.5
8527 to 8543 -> 8535.3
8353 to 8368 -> 8364.1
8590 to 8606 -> 8598.4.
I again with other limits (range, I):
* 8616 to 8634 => 23.0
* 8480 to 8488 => 24.7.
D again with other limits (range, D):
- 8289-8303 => 8297.87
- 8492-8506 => 8498.98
